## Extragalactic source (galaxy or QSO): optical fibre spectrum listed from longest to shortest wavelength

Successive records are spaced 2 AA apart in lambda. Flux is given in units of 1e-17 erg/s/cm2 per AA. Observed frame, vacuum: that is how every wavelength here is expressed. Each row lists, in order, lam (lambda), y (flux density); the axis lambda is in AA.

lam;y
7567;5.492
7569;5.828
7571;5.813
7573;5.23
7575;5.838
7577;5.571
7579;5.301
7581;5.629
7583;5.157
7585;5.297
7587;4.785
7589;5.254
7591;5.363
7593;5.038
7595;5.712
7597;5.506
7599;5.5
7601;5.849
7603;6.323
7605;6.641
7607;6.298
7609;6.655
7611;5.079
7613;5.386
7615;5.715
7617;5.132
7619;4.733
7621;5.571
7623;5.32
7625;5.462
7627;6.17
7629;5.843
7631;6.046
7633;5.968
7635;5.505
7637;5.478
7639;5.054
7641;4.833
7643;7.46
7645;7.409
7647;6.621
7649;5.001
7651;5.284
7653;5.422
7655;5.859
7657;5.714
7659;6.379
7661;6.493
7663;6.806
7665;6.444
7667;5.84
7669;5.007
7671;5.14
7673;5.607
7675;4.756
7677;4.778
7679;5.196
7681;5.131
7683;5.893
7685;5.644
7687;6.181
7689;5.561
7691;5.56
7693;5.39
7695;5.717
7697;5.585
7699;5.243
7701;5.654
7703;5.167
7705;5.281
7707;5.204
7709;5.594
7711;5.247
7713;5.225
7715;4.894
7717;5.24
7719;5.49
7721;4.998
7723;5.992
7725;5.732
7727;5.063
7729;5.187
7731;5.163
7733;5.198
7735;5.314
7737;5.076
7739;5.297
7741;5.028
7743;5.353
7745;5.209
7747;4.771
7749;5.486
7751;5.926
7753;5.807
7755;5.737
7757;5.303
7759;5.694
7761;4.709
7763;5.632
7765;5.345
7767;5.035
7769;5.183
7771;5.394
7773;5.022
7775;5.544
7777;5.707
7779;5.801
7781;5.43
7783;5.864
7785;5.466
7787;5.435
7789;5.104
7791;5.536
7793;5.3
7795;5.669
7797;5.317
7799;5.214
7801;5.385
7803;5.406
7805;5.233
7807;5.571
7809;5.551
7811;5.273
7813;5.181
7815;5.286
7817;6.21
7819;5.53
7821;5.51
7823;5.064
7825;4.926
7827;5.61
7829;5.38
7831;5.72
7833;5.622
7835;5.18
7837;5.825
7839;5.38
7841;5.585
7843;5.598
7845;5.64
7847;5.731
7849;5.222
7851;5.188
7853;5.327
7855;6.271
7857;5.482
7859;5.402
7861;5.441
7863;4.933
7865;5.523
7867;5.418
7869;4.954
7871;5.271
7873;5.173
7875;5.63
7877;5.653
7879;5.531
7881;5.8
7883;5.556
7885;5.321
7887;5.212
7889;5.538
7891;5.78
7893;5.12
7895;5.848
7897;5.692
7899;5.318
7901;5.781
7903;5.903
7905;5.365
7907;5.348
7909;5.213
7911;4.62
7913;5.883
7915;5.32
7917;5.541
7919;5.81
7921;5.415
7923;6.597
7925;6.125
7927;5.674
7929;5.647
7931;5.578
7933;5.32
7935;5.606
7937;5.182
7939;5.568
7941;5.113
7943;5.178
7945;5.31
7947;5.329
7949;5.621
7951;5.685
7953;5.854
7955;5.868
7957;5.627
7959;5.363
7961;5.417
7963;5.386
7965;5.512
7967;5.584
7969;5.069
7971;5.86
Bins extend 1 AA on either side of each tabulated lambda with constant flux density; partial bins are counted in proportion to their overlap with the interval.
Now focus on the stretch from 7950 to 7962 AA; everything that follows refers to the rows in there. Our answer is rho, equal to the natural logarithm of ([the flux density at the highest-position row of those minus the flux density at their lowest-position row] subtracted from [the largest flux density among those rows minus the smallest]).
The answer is -0.26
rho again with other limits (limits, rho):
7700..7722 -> 0.35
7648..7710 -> 0.38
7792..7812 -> -0.73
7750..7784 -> 0.25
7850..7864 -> 0.47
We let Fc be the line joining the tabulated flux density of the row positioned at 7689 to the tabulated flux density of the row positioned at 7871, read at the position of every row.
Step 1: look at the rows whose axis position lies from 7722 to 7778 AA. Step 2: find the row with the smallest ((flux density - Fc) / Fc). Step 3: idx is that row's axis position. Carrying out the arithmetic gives 7761 AA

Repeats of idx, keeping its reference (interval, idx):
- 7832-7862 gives 7835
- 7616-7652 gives 7619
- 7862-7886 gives 7863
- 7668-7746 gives 7675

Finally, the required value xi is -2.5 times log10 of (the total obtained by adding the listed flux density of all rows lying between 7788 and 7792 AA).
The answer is -2.57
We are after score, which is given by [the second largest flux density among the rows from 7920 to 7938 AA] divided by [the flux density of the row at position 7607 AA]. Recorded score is 0.97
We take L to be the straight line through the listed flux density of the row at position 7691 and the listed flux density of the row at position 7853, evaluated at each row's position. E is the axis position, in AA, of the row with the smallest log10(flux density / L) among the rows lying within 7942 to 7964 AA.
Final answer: 7943 AA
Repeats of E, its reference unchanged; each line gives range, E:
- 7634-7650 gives 7641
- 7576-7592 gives 7587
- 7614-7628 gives 7619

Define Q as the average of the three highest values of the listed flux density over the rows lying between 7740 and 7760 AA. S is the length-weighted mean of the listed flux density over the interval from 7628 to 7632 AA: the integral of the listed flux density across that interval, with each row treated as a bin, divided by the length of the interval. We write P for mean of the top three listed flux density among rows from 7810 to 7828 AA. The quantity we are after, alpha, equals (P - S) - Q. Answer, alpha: -5.98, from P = 5.78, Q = 5.82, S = 5.94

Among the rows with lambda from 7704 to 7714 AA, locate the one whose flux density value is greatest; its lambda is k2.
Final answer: 7709 AA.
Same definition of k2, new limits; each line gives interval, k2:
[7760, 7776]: 7763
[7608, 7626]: 7609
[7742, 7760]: 7751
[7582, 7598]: 7595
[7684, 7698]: 7687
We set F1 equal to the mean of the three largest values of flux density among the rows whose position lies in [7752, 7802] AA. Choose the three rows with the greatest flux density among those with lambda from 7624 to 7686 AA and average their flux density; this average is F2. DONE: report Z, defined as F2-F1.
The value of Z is 1.4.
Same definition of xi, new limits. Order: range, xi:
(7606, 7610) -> -2.78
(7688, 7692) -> -2.62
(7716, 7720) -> -2.58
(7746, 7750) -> -2.53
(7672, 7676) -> -2.54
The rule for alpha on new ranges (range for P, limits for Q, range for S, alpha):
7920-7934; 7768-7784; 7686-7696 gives -5.34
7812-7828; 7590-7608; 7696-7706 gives -6.02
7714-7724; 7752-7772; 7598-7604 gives -6.06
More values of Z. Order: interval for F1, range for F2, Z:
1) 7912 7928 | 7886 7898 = -0.4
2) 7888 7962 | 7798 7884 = -0.1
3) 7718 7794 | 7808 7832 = -0.1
